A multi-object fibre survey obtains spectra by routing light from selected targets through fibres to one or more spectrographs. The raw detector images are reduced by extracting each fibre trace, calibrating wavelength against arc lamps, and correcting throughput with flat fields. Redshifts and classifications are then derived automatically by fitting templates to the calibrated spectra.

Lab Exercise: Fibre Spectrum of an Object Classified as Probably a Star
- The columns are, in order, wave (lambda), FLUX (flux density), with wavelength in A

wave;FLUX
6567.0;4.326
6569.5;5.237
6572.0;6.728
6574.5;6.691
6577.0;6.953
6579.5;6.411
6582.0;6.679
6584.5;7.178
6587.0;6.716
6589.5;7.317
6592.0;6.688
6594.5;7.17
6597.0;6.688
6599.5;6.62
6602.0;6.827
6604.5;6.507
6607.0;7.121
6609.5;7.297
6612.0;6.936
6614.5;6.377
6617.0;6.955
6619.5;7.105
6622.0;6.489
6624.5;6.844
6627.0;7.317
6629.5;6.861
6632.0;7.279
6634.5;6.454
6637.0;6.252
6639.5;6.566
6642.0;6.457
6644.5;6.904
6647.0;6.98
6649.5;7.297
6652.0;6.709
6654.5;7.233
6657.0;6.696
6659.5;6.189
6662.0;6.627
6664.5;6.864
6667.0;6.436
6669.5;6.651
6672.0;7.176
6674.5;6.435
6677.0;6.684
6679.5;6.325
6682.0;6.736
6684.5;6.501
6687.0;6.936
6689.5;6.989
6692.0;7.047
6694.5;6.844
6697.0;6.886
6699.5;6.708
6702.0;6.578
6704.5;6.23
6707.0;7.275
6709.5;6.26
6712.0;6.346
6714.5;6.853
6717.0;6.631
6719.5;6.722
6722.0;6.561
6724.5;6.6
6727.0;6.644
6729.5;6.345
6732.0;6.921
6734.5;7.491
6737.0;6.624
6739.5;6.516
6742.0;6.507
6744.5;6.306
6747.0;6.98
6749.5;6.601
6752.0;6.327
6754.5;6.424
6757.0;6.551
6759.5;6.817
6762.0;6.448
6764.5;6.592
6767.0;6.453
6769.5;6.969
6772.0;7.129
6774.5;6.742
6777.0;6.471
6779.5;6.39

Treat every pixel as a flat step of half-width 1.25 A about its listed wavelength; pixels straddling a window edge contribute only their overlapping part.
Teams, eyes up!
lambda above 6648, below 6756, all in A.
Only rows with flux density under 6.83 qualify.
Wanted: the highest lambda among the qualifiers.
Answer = 6754.5 A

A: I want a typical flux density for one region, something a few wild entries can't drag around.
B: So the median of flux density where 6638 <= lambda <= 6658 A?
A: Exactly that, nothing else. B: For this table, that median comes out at 6.81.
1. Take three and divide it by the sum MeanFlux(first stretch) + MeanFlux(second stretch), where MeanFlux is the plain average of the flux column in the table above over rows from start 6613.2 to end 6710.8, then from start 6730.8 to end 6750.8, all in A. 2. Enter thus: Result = 0.222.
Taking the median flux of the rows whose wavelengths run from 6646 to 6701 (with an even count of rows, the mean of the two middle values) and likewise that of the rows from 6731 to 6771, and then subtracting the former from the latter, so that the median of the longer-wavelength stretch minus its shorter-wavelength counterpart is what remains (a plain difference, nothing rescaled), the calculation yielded -0.15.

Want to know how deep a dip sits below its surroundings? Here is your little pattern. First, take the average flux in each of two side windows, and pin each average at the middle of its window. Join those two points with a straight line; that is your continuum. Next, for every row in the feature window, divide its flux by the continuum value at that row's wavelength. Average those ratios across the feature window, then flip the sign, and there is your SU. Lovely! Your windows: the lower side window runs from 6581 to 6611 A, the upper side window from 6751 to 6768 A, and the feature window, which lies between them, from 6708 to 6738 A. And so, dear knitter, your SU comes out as -1.010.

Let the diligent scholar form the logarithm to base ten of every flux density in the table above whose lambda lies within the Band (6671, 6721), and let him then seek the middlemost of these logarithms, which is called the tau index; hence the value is 0.827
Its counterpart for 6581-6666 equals 0.835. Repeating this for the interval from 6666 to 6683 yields 0.823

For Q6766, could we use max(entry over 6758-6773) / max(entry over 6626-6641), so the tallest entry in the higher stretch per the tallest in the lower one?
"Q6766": 0.97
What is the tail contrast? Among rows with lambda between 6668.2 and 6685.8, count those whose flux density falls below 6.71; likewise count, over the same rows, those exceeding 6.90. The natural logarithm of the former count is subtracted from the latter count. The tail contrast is -0.6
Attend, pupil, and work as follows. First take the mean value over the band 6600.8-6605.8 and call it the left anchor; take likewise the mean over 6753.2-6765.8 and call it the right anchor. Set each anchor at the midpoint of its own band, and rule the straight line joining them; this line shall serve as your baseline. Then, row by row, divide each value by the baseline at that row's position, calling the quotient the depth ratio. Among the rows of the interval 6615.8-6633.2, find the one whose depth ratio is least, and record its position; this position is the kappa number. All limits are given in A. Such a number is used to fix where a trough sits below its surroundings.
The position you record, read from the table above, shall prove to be 6622.0 A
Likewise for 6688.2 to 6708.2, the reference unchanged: 6704.5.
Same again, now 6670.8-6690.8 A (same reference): 6679.5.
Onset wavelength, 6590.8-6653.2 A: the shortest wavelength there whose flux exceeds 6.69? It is 6594.5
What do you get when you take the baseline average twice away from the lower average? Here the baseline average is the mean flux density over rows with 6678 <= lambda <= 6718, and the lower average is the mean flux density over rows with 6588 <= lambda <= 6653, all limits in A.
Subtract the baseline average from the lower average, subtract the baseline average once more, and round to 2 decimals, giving -6.55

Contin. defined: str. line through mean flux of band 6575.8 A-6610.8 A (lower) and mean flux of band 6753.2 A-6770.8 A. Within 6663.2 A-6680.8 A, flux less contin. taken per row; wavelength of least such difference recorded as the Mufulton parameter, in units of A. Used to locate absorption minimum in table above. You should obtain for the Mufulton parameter 6679.5 A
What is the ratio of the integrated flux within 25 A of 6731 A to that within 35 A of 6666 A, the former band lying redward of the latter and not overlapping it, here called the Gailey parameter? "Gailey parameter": 0.7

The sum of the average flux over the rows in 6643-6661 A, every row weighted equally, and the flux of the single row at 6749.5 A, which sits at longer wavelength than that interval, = 13.5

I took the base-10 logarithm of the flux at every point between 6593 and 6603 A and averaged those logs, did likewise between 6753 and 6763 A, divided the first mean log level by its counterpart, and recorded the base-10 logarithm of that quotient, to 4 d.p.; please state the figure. 0.0090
